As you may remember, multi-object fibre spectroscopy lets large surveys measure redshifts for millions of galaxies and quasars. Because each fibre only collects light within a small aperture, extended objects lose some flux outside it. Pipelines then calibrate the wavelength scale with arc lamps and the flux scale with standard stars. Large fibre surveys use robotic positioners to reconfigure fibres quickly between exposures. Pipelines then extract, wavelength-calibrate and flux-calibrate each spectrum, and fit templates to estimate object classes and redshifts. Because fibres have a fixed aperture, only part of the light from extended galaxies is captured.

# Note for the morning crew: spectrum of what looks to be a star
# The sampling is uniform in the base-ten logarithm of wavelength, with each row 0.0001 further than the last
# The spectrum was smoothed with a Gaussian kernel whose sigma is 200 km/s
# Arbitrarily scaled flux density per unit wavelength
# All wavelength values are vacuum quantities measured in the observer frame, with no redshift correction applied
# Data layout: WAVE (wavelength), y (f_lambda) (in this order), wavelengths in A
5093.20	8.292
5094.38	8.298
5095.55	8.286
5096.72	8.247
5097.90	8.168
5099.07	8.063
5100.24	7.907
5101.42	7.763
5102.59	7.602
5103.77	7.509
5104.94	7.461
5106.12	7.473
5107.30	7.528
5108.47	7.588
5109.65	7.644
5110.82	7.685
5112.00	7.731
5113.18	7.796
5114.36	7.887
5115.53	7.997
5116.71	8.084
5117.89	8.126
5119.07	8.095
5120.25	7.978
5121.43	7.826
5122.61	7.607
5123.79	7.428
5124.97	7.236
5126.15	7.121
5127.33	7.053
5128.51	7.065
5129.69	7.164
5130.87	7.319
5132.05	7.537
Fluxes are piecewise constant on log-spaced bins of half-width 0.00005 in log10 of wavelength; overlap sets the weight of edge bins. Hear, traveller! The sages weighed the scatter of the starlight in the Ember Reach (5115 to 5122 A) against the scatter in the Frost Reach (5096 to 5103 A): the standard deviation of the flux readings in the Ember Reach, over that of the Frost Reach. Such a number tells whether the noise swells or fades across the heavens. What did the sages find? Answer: 0.4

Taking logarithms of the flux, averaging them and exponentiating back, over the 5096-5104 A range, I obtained 7.89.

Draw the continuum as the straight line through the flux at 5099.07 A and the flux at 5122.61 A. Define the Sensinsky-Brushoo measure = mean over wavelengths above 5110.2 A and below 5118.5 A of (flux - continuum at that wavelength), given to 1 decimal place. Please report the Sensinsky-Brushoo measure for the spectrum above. 0.1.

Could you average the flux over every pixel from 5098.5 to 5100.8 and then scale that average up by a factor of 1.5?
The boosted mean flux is 12.0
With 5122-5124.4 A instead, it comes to 11.3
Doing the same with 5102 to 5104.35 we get 11.3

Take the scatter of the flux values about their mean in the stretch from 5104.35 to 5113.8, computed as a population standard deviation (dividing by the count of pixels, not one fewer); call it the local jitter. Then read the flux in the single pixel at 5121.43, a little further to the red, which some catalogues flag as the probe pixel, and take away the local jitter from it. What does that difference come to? 7.7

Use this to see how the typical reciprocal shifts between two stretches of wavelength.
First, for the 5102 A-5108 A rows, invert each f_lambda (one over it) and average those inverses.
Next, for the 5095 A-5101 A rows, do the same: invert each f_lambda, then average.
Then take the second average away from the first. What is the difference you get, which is 0.010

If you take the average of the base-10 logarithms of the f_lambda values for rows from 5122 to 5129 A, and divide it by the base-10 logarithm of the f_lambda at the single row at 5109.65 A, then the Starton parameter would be 0.97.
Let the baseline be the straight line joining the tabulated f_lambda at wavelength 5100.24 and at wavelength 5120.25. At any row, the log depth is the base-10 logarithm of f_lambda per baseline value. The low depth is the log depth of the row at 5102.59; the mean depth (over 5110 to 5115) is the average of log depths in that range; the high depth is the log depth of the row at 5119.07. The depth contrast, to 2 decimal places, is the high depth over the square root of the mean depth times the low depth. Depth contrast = 0.50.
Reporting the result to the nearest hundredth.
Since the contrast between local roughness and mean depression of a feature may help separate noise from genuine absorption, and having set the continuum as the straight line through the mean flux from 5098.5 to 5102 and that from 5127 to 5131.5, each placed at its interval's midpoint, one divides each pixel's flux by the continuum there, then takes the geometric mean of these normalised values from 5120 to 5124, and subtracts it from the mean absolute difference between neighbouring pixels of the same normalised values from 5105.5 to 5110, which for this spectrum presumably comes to -1.04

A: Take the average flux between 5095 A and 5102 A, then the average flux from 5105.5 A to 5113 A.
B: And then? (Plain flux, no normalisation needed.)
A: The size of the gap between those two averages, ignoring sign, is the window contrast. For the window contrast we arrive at 0.46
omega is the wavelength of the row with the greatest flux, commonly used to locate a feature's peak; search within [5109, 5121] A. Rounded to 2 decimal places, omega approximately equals 5117.89 A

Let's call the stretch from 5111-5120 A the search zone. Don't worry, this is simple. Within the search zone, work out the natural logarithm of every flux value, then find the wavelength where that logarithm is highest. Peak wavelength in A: 5117.89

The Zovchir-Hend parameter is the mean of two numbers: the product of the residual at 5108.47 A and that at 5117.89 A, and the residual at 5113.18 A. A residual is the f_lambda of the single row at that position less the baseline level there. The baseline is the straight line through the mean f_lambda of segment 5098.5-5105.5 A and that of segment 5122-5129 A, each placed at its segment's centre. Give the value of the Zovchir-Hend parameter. 0.15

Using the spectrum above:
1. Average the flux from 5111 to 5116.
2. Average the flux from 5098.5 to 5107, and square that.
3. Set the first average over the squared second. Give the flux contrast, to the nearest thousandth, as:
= 0.133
